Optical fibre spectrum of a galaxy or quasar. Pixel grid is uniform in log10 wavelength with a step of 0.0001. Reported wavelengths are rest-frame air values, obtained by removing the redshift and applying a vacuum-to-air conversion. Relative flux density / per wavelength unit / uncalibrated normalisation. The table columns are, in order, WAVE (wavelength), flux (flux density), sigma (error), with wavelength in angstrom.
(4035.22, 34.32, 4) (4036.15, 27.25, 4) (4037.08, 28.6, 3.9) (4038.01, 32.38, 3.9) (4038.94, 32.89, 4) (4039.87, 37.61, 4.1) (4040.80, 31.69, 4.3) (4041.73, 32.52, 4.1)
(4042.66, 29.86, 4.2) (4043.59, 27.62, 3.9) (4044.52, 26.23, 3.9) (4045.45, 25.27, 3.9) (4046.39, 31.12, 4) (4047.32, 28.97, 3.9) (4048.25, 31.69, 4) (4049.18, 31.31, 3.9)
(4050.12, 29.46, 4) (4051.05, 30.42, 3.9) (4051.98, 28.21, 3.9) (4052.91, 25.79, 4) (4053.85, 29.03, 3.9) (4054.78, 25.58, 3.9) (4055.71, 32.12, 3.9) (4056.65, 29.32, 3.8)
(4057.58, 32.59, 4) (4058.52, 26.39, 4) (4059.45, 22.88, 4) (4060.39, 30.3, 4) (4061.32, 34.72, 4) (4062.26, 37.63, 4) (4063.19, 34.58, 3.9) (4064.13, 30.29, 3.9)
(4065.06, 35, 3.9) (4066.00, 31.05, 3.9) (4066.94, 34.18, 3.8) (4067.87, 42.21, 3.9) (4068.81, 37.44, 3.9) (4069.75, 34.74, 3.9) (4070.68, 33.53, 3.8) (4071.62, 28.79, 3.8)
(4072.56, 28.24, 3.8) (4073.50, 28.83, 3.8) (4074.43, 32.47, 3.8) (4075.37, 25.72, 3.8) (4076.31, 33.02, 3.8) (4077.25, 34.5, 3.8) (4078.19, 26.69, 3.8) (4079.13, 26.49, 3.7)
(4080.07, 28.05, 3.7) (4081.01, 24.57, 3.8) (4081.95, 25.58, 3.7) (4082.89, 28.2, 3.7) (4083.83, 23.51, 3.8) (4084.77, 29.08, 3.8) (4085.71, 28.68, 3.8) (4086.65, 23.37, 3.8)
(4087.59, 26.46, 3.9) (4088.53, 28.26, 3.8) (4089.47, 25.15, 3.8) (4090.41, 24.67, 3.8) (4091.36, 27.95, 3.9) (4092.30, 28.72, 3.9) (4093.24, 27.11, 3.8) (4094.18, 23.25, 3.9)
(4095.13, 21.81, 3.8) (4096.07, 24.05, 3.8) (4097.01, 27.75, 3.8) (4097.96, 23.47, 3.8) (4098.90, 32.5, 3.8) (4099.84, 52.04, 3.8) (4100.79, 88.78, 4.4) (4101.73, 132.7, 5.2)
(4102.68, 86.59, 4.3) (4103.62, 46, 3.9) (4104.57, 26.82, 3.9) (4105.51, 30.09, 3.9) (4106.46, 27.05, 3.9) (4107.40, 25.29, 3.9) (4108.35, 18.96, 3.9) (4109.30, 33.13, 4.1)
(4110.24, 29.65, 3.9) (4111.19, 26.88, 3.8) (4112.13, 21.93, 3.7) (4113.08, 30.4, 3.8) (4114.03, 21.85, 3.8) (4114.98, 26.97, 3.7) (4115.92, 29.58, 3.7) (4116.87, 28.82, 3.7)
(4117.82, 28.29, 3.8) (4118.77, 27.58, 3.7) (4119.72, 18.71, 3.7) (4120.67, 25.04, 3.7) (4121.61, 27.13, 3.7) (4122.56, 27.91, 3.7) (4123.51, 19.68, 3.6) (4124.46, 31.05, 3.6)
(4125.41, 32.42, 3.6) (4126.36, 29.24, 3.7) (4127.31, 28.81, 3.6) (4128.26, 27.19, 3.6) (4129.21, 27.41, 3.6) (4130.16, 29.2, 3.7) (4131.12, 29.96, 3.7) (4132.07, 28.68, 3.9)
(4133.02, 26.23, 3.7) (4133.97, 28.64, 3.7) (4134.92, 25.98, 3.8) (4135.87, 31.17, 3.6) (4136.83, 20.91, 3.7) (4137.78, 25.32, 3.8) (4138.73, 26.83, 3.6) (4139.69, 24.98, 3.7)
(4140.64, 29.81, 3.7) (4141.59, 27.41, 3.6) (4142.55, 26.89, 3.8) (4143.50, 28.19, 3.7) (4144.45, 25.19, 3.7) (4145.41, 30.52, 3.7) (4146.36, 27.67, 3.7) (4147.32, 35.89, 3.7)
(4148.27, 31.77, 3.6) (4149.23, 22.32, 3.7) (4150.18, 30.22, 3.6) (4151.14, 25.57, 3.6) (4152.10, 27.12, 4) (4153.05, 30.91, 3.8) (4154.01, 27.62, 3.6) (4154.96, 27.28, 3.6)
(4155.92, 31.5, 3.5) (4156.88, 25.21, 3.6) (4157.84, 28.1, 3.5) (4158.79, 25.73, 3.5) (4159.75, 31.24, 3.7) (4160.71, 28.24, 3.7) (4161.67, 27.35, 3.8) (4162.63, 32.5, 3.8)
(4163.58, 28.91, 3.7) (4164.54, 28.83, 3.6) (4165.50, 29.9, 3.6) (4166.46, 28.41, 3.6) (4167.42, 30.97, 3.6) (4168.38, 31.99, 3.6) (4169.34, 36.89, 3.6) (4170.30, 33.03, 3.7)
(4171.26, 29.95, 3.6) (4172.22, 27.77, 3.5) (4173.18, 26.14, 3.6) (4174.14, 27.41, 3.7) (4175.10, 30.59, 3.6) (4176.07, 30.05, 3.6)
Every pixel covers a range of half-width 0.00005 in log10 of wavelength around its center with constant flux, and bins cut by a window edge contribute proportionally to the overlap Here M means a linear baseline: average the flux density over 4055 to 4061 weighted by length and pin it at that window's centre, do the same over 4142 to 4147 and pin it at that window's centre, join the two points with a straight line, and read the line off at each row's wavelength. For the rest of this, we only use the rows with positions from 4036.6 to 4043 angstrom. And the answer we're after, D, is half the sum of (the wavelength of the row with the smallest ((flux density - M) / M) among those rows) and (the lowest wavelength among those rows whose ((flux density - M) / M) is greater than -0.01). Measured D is 4037.5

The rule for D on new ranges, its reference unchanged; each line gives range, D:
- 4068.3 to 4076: 4072.1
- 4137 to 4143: 4140.2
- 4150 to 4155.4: 4150.7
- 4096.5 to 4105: 4098.4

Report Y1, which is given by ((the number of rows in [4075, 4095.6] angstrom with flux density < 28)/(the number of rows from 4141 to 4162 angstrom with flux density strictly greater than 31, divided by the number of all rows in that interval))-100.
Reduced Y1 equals -23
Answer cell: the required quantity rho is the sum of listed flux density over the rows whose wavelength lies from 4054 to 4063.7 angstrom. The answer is 306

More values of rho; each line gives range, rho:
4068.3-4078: 317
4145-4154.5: 290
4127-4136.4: 283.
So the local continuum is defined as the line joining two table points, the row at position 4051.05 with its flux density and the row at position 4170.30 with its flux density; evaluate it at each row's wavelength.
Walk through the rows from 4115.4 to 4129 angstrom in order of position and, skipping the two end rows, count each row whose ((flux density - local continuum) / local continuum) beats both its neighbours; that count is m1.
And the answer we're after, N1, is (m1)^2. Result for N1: 4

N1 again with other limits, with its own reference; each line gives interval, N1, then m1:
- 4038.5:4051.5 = 16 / 4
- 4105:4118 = 9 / 3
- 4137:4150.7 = 25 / 5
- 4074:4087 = 16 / 4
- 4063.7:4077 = 9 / 3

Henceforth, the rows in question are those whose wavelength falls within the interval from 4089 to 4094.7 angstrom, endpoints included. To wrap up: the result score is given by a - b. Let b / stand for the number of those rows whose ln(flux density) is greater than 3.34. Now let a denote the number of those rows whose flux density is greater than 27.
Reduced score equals 2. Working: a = 3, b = 1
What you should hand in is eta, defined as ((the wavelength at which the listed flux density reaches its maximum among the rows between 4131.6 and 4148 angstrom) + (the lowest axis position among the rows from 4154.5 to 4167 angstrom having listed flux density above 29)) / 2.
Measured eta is 4151.6 angstrom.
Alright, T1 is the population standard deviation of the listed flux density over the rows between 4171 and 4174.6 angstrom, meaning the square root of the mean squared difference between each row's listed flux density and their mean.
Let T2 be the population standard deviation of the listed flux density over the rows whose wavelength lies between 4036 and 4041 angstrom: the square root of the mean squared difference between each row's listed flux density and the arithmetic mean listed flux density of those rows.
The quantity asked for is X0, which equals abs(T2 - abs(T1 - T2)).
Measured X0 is 1.4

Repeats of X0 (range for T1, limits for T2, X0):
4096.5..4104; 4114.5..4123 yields 29.6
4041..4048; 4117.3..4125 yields 2.4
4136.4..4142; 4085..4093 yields 1.1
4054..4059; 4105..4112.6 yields 2.9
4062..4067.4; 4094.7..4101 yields 2.5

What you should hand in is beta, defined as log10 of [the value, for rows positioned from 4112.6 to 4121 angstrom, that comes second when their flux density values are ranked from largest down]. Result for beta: 1.47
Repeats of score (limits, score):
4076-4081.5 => 1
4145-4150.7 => 1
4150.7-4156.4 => 3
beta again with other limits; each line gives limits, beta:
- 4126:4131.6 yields 1.47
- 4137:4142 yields 1.44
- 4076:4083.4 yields 1.52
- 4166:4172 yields 1.52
